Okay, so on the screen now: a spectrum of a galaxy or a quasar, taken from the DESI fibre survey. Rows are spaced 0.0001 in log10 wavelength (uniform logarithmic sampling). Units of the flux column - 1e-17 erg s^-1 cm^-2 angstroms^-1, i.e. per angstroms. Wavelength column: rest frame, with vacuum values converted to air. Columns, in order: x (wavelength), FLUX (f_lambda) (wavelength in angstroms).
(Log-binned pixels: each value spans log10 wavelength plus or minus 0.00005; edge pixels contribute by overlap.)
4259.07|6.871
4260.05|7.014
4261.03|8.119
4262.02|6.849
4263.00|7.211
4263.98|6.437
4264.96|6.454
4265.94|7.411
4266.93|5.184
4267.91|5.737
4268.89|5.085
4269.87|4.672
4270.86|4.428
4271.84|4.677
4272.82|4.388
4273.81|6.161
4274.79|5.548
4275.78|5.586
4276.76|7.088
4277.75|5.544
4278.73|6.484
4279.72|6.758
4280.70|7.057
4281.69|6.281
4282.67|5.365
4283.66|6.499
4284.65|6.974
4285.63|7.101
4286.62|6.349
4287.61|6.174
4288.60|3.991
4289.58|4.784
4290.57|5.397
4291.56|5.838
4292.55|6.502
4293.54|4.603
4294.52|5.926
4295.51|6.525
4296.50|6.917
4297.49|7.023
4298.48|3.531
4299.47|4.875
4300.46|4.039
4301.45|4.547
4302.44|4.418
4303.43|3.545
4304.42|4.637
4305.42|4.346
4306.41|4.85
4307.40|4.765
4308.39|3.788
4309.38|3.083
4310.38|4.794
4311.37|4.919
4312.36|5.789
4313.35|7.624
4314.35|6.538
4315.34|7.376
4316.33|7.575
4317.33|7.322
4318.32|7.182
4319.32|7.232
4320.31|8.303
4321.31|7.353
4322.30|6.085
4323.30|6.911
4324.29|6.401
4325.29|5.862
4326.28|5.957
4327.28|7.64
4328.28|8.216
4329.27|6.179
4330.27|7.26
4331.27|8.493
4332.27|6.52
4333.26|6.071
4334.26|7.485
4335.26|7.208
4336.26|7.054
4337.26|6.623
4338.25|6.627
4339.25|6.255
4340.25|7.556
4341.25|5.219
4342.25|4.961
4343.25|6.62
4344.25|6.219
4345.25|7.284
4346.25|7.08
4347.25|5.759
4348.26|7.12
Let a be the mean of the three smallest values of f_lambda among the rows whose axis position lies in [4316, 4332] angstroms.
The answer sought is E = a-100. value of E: -94.0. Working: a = 6.0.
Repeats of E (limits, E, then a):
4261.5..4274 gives -95.5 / 4.5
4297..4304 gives -96.3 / 3.7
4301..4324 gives -96.5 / 3.5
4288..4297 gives -95.5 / 4.5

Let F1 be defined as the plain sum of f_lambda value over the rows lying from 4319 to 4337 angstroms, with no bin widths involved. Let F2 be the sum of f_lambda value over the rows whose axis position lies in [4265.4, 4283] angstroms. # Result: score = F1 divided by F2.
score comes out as 1.22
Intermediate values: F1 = 126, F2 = 103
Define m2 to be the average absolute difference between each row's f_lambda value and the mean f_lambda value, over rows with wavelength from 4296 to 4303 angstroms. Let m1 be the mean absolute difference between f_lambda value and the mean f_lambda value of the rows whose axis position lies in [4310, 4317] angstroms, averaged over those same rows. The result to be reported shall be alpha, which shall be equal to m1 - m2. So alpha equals -0.1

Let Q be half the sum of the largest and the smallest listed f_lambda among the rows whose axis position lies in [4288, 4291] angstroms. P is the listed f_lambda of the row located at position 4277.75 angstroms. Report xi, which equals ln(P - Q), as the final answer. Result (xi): -0.2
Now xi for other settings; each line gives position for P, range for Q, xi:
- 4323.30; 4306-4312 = 1.1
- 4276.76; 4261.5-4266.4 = -1.8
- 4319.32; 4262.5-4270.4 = 0.2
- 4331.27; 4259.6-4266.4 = 0.2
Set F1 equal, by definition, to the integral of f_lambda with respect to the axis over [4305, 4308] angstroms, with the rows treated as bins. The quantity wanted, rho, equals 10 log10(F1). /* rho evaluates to 11.4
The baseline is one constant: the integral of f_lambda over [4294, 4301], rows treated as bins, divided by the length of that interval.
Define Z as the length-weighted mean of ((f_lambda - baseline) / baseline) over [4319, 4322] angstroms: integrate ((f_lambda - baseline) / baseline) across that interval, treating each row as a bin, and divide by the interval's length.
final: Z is 0.36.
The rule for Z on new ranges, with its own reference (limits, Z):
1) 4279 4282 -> 0.21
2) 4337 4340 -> 0.19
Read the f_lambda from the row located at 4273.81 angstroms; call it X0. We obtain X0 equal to 6.161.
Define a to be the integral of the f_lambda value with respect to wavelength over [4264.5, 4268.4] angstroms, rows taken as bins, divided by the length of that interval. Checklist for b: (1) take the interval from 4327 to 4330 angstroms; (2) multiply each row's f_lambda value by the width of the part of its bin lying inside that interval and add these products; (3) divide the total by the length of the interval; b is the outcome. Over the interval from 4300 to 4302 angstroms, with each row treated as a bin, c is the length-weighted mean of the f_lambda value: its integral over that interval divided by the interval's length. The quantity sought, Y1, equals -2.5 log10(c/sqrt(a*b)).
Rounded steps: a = 6.2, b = 7.3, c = 4.3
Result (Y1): 0.49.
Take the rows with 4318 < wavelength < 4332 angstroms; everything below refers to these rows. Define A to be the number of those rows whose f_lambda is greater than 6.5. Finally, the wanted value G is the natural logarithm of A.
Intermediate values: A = 9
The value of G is 2.2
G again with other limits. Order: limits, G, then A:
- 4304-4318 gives 1.6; 5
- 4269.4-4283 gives 1.1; 3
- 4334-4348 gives 2.2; 9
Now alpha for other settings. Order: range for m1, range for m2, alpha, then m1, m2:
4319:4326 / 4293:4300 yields -0.5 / 0.65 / 1.1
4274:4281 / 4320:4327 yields -0.1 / 0.63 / 0.7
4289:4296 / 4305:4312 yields 0.1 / 0.62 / 0.5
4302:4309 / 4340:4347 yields -0.4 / 0.38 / 0.8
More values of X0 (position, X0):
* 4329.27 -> 6.179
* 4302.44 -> 4.418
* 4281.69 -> 6.281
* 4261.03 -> 8.119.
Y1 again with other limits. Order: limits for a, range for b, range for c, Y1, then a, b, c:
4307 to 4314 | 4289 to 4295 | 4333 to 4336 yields -0.31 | 5.0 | 5.5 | 7.0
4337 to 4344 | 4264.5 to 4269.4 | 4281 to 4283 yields 0.02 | 6.3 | 6.0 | 6.0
